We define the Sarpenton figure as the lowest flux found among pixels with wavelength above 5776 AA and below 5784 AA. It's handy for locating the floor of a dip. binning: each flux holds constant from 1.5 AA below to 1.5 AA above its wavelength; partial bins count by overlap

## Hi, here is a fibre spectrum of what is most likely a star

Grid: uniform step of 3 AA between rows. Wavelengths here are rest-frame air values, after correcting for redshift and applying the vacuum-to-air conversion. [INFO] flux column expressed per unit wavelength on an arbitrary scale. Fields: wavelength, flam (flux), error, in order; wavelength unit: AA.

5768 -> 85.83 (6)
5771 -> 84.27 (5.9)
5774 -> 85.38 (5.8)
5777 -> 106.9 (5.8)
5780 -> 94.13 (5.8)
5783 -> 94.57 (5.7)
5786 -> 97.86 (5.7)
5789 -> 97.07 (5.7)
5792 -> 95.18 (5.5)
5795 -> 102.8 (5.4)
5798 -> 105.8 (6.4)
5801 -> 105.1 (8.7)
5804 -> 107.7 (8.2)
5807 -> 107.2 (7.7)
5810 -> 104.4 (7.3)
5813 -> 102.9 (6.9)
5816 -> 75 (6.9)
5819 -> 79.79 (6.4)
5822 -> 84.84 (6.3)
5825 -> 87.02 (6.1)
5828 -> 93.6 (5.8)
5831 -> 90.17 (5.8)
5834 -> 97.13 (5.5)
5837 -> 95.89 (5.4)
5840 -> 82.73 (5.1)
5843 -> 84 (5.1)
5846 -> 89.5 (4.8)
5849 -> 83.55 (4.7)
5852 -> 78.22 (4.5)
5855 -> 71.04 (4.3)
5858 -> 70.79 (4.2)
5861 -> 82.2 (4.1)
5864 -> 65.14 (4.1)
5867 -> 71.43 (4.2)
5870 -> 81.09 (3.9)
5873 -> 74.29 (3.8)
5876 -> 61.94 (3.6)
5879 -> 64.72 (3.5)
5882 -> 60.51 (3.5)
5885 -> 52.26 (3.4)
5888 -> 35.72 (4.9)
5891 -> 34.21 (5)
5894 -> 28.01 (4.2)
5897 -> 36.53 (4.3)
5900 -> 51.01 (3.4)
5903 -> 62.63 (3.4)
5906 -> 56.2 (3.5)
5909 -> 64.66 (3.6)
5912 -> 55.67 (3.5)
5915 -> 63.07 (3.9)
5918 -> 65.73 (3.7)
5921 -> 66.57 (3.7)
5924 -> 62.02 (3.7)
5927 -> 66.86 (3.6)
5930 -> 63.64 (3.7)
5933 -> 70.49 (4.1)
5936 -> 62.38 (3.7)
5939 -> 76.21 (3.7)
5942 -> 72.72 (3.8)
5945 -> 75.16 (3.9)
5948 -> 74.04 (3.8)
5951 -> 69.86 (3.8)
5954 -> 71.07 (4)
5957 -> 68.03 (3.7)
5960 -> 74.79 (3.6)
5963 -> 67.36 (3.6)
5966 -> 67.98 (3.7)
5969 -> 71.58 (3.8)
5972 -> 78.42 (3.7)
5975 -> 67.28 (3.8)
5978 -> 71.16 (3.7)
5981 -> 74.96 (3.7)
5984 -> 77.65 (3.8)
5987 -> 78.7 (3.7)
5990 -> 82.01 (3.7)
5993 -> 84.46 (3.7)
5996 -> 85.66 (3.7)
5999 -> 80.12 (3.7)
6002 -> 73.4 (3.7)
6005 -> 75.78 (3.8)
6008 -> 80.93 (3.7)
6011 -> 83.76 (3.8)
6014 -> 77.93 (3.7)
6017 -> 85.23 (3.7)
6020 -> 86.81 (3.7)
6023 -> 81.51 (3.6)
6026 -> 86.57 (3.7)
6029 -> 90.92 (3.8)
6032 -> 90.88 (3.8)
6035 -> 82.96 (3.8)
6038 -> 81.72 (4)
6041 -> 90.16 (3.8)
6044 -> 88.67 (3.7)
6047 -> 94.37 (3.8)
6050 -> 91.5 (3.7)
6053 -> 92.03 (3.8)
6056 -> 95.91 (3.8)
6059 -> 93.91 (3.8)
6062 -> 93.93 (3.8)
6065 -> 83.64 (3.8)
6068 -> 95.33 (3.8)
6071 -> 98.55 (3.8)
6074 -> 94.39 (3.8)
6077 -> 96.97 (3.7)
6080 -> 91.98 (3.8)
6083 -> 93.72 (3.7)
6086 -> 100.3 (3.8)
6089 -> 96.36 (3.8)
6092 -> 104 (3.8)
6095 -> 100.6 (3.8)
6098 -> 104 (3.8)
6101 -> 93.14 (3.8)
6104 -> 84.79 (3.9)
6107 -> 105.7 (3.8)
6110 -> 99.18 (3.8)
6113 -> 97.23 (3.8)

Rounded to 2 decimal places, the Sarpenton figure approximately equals 94.13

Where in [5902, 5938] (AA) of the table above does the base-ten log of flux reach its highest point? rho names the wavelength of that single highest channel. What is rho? 5933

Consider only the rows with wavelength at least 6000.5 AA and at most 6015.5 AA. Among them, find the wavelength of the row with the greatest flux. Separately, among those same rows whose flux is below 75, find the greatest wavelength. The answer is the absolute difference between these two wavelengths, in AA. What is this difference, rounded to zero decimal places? 9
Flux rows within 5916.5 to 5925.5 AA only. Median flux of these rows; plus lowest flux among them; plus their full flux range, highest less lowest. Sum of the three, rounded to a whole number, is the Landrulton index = 132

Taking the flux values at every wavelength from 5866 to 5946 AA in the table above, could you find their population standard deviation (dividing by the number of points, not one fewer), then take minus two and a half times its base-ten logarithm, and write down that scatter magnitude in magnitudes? -2.8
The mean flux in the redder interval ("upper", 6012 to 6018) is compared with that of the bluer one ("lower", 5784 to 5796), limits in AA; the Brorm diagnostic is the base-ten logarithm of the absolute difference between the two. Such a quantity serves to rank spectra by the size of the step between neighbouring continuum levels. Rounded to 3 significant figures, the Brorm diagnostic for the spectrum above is 1.22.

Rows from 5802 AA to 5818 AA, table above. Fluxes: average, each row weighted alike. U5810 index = 99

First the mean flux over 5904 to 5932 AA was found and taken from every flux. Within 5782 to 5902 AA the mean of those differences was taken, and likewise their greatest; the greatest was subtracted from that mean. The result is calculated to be -28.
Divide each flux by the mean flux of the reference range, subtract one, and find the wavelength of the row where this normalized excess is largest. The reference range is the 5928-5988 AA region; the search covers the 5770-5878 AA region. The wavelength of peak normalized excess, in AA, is 5804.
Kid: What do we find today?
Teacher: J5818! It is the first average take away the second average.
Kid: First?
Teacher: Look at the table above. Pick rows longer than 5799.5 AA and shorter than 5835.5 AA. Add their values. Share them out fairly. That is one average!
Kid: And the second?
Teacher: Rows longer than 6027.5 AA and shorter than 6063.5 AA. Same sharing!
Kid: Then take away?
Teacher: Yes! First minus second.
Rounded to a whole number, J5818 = 4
